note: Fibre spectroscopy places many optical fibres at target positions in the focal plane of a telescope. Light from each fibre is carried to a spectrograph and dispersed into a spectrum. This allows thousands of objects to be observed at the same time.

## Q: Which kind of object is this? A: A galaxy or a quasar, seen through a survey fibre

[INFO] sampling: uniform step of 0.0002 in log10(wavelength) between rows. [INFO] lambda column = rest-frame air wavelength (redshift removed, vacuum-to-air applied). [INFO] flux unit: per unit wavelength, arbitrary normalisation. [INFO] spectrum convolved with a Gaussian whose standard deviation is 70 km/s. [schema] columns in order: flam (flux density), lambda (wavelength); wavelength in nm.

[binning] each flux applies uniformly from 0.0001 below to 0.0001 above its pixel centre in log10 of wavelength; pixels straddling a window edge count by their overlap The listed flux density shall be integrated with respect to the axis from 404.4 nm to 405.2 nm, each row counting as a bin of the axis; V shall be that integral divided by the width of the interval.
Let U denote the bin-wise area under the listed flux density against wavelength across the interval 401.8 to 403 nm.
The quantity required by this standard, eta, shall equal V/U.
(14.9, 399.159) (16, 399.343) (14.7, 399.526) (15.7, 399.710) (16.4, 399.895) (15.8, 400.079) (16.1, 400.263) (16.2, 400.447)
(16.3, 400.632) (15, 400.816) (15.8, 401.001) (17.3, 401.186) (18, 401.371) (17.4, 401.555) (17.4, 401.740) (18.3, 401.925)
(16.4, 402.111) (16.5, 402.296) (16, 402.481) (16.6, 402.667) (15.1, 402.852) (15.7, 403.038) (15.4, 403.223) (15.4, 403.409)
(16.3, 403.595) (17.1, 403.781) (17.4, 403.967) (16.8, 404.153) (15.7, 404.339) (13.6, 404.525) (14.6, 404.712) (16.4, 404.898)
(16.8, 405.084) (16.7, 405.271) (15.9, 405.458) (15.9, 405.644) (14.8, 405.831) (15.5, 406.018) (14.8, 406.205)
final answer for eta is 0.8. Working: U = 20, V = 15.40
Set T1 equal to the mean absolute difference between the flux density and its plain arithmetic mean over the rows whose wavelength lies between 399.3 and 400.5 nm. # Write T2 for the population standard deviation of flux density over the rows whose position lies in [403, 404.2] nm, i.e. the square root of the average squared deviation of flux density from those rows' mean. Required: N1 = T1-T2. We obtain -0.4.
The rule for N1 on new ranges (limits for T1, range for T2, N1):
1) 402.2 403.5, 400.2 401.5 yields -0.4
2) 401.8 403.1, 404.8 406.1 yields 0.0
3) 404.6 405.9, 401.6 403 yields -0.3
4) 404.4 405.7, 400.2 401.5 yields 0.0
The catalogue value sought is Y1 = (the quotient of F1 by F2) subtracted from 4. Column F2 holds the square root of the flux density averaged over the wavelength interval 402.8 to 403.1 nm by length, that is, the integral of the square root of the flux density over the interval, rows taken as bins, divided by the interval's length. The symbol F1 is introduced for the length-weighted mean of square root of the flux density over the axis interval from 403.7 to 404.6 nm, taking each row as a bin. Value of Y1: 2.97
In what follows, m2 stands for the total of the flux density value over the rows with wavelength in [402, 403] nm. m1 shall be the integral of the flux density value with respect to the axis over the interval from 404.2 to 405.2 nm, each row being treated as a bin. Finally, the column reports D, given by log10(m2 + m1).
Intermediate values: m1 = 15.5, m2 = 80.6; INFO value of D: 1.98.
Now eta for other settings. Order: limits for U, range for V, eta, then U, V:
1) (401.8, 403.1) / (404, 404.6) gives 0.7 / 21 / 15.64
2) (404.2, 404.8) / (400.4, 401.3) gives 1.8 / 9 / 16.15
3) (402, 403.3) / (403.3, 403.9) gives 0.8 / 21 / 16.28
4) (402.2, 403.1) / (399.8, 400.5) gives 1.1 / 14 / 16.12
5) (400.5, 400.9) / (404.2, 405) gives 2.4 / 6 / 15.21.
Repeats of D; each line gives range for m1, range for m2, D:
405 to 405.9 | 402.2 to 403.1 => 1.97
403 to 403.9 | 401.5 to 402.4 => 2.00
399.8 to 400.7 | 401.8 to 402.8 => 1.99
